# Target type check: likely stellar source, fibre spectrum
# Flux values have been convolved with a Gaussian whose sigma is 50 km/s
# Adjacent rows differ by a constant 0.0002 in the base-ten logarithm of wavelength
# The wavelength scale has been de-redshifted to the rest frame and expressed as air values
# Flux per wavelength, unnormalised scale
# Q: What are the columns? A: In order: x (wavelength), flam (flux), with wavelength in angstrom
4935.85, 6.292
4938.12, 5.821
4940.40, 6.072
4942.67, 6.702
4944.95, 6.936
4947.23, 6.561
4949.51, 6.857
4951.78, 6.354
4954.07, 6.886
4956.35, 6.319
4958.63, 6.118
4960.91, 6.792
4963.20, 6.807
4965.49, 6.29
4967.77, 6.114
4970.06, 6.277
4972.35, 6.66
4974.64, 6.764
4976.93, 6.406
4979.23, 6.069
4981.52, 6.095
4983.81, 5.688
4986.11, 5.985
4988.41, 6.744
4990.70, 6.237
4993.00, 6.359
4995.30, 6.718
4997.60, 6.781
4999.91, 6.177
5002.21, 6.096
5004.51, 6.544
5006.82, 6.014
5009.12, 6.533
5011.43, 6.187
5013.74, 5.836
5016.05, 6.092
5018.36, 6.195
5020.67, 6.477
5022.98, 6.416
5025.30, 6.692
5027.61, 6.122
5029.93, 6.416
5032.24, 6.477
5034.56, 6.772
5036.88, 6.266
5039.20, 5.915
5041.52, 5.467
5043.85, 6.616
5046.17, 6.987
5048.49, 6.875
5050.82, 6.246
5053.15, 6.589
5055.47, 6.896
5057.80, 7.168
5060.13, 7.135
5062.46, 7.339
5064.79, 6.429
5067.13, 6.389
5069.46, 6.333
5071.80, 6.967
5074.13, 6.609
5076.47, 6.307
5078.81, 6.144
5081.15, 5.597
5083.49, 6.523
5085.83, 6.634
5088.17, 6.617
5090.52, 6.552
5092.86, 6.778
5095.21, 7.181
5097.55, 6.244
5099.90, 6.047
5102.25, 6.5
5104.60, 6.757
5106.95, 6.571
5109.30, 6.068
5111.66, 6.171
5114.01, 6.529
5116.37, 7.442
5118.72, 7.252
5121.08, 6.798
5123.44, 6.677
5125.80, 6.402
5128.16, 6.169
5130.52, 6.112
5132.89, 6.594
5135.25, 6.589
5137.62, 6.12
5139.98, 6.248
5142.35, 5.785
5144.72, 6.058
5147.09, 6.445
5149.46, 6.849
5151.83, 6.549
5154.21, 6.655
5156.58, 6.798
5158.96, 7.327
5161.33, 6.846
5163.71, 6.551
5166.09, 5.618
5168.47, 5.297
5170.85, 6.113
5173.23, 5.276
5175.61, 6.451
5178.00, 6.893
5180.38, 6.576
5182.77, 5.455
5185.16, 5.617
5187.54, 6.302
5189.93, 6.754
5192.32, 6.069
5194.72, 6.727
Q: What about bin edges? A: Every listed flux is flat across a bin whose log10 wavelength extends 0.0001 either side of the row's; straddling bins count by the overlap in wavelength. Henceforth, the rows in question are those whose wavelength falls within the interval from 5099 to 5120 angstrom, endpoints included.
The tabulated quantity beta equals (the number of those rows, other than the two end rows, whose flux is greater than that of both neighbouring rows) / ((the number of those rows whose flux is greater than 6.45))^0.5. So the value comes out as 0.82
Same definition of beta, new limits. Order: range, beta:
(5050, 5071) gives 0.89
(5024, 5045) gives 0.50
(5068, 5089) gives 0.89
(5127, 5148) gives 1.41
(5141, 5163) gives 0.82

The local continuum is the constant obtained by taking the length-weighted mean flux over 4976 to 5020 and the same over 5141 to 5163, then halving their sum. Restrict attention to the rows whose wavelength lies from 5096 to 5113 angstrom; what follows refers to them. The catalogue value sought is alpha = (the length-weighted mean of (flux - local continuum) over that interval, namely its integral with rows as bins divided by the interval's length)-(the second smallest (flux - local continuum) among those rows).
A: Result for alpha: 0.290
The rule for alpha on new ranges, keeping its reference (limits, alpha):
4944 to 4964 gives 0.300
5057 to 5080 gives 0.366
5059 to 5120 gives 0.534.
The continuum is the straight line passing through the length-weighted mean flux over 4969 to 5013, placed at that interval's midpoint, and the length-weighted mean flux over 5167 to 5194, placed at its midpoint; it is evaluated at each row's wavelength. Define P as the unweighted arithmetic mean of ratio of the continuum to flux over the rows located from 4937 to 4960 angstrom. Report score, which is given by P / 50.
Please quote 0.0198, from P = 0.991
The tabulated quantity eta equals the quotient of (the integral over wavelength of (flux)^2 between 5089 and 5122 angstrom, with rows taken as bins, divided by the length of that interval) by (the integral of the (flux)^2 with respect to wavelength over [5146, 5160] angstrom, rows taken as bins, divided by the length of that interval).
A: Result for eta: 0.96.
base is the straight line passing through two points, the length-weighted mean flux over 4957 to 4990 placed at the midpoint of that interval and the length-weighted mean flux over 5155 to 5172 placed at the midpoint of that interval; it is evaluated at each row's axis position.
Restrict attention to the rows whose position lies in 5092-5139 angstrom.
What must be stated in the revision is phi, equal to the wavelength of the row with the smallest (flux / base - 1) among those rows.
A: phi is 5099.90 angstrom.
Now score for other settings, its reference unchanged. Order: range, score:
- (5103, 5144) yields 0.0190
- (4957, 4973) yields 0.0198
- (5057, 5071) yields 0.0184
